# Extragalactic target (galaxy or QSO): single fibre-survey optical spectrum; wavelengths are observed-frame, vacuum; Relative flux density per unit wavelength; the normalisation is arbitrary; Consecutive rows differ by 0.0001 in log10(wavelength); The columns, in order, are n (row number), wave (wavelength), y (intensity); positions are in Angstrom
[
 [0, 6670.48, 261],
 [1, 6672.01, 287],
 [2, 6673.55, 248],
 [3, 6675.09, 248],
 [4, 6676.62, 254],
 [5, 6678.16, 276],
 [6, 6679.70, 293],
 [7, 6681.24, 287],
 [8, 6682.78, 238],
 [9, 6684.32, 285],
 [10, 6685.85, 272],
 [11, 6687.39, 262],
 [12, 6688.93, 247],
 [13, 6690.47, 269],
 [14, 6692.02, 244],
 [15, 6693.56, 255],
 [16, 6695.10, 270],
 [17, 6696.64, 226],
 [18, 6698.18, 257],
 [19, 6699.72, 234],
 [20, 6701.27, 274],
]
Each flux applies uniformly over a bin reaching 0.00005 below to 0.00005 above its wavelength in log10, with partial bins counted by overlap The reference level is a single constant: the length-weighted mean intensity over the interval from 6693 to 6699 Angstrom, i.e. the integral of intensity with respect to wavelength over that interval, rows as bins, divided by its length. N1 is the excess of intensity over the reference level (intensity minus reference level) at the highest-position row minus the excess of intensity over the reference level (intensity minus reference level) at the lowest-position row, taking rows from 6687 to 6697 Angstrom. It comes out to -36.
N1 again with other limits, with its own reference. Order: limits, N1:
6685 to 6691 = -3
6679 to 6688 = -31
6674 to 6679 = 28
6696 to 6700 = 8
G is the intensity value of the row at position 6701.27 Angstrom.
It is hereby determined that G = 274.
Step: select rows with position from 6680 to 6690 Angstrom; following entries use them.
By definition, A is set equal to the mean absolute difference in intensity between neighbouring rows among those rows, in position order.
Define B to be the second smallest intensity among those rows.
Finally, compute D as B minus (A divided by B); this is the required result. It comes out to 247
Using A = 27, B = 247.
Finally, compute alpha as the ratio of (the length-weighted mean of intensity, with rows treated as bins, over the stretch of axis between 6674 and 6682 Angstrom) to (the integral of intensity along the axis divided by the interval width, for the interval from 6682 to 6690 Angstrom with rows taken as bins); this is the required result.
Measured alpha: 1.04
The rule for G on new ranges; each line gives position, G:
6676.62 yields 254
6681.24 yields 287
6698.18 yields 257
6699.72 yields 234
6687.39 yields 262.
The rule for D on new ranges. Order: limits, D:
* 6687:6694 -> 247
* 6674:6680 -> 254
